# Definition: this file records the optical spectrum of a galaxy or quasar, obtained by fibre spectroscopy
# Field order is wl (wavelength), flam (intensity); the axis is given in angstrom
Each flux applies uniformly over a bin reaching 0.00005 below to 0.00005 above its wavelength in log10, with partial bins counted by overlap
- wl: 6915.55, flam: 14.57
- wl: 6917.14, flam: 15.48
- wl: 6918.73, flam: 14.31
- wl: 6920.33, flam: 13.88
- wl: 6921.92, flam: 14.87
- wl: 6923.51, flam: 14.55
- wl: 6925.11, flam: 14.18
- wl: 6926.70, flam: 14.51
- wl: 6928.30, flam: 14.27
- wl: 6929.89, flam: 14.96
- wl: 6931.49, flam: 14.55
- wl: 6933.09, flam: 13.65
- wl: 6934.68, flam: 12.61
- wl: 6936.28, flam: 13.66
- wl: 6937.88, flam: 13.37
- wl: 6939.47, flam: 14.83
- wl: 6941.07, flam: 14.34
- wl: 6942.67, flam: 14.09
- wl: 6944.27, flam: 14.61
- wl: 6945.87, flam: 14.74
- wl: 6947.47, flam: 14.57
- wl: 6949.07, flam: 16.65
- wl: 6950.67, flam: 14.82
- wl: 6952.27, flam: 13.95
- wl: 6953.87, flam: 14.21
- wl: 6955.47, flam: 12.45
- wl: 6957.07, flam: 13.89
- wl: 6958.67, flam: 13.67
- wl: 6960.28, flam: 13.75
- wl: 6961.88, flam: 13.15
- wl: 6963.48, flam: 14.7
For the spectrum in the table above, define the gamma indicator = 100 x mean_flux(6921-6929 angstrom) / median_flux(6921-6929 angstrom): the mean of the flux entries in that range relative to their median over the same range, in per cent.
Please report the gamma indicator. 100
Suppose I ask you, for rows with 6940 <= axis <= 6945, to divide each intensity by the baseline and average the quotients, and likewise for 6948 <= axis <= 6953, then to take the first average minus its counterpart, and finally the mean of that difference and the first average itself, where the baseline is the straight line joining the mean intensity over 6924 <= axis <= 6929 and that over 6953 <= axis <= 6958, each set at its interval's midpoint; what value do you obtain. 0.480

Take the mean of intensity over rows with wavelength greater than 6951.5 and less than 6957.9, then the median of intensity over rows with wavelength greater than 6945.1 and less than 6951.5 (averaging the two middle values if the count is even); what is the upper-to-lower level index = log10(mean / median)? -0.035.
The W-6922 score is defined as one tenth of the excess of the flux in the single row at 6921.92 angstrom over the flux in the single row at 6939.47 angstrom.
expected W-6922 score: 0.004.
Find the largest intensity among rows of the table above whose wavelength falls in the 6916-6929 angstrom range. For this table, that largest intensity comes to 15.48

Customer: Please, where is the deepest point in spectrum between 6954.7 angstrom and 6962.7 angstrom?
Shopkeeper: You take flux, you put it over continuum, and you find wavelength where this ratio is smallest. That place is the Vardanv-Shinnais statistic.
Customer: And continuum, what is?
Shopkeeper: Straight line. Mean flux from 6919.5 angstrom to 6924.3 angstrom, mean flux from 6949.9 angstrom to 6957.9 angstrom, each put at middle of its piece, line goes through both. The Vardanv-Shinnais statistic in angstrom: 6955.47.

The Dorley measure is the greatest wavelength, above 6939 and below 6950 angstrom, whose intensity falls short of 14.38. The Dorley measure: 6942.67 angstrom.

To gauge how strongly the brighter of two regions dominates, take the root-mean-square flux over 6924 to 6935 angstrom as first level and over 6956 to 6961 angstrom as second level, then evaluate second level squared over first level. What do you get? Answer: 13.4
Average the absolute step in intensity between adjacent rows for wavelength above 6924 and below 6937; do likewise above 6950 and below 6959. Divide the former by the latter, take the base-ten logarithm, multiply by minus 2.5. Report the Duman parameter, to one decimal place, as 0.3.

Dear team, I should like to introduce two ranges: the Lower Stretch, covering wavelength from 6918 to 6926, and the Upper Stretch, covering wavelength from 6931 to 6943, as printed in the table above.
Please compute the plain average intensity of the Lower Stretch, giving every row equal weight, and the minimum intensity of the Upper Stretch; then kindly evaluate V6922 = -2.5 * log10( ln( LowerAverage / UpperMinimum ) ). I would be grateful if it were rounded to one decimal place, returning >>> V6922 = 2.2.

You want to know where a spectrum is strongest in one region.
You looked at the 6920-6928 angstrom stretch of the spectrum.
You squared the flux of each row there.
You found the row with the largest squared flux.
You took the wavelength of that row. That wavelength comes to 6921.92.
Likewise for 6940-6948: 6945.87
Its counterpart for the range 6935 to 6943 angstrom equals 6939.47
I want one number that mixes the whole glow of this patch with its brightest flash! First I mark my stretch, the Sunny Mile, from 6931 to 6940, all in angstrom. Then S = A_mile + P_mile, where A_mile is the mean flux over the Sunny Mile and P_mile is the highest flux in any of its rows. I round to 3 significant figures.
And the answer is 28.6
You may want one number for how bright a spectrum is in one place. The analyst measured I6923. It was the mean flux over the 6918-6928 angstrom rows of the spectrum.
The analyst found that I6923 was 14.4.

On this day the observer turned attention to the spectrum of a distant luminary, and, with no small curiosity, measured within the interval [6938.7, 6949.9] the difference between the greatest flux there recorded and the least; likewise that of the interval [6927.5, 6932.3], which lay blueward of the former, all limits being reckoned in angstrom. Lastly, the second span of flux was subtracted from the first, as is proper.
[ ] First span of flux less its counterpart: 1.87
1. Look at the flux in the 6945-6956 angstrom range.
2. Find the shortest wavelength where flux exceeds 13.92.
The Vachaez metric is 6945.87 angstrom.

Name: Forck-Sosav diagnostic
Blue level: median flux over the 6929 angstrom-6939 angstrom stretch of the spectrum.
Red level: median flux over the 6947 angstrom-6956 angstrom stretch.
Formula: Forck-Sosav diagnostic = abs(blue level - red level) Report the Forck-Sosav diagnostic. 0.7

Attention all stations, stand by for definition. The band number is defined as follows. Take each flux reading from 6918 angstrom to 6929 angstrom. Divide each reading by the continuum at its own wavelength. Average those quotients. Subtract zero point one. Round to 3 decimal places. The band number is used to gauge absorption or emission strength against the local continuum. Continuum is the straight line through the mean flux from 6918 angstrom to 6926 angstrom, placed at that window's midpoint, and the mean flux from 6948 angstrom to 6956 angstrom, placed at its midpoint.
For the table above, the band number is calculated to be 0.900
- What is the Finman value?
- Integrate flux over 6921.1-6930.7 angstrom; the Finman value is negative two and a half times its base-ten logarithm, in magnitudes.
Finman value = -5.36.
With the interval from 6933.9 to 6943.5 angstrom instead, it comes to -5.31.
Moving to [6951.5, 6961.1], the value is -5.29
